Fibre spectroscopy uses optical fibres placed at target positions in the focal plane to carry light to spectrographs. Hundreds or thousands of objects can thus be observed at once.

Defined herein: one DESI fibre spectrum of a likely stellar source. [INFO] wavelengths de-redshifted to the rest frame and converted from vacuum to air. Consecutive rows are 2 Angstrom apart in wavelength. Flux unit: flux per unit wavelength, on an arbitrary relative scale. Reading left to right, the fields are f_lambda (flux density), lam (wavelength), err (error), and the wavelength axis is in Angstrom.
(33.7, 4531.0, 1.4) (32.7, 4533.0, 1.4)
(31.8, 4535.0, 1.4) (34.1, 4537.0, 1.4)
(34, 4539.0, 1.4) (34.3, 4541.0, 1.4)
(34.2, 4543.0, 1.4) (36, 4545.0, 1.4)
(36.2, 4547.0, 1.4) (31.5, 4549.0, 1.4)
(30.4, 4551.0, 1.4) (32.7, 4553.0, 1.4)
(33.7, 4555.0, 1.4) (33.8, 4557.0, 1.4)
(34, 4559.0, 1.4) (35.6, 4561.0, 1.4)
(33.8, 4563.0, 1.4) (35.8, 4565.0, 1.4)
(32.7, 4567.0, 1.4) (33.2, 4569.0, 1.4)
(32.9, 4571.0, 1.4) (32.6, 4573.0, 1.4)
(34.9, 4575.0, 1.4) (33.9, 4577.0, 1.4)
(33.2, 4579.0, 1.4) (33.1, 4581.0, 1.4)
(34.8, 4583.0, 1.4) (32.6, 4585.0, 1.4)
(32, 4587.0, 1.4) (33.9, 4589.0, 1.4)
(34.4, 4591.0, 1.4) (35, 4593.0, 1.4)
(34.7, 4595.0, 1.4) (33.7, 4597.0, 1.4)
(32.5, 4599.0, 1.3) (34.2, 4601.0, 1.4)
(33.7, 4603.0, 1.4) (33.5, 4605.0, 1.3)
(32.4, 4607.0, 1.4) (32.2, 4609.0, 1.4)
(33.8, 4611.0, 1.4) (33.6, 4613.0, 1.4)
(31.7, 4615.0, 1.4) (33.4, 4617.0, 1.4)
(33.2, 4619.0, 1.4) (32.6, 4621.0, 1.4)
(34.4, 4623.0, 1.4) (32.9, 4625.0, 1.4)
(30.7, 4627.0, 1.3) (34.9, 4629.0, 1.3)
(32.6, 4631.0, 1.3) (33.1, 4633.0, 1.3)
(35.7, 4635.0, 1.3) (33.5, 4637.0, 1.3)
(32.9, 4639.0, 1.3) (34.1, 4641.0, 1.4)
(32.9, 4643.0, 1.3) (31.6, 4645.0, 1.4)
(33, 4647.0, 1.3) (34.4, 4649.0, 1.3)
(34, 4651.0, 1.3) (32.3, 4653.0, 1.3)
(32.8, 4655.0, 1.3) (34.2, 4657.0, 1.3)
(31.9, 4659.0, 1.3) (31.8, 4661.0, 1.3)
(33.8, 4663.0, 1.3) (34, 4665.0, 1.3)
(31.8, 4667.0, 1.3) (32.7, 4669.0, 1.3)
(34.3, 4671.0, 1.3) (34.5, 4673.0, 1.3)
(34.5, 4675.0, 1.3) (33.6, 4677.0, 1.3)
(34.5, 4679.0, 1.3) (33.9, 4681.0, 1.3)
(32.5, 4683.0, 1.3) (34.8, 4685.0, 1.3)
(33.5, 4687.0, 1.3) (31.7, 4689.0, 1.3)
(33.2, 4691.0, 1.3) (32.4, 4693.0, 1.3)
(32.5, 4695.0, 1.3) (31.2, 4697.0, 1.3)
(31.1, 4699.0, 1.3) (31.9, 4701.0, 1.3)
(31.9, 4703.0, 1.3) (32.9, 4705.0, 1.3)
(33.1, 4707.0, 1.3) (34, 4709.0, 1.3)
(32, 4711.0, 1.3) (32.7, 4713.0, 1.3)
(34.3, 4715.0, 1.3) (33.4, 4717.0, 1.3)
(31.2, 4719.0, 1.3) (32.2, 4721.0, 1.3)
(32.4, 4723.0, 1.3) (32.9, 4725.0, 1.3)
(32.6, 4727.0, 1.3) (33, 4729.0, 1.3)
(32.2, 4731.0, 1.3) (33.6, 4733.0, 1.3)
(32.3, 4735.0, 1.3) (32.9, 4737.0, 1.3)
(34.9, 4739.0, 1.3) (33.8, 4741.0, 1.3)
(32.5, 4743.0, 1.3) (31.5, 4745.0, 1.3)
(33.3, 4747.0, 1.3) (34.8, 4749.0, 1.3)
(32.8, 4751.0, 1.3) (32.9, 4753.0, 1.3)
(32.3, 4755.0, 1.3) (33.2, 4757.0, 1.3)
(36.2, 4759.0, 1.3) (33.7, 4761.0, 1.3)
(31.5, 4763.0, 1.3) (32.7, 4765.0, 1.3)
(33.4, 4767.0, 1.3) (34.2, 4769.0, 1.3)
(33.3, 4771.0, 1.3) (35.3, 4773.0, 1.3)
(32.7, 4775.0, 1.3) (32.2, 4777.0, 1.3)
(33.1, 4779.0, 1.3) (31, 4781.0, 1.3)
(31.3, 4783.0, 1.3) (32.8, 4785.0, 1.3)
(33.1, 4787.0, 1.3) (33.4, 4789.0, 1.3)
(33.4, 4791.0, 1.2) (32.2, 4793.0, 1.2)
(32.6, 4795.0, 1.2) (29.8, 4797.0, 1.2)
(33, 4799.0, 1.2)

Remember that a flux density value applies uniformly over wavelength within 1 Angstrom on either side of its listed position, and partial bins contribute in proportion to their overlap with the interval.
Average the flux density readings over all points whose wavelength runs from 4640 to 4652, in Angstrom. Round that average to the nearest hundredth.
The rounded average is 33.33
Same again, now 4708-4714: 32.90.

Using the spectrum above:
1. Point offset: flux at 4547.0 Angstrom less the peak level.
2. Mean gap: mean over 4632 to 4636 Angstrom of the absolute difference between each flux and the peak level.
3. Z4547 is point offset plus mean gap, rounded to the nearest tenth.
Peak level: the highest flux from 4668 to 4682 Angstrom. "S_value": 3.0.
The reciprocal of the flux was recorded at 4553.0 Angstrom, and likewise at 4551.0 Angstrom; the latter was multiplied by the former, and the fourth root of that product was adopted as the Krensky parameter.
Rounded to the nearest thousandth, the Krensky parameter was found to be 0.178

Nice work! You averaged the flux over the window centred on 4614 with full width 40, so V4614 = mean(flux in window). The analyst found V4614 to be 33.2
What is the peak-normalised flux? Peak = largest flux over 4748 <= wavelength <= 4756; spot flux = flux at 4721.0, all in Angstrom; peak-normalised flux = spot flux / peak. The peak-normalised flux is 0.925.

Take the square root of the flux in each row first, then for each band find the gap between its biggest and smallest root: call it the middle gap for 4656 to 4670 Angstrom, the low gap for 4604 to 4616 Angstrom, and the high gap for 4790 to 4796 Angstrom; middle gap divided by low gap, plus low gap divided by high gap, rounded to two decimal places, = 2.89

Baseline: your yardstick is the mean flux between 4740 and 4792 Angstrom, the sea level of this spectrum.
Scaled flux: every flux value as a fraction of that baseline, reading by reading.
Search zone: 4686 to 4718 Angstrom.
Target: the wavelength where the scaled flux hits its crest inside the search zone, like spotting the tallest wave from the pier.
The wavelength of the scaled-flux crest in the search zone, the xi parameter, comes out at 4715.0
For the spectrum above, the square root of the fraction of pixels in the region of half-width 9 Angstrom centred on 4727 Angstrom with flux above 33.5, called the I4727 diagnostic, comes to 0.33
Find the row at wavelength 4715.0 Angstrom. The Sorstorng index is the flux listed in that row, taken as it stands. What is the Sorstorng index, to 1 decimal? 34.3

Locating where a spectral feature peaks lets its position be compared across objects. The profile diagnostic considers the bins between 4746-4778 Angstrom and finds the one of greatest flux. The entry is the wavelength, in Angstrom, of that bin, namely 4759.0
